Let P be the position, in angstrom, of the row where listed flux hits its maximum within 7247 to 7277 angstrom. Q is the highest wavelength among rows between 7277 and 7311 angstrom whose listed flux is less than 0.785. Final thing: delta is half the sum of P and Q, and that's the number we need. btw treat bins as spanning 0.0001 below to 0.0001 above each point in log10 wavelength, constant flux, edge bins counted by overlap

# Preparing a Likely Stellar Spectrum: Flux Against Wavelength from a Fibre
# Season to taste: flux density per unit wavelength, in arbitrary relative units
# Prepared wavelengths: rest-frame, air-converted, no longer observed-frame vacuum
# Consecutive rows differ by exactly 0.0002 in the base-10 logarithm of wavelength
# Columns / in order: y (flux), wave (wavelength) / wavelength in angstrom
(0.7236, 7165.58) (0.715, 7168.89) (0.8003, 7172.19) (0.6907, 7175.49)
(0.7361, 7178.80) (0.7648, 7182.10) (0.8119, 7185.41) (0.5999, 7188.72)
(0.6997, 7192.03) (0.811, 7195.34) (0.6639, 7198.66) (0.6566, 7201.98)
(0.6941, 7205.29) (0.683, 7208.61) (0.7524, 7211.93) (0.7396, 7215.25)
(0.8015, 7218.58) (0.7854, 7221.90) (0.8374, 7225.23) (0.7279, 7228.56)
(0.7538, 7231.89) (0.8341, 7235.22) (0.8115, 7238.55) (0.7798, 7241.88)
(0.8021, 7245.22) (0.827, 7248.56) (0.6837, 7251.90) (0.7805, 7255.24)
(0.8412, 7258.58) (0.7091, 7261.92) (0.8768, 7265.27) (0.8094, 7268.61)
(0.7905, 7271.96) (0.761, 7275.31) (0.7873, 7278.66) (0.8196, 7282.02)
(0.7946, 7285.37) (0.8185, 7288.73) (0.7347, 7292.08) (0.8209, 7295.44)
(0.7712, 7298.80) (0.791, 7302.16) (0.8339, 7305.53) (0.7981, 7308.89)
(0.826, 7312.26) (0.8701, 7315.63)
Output 7282.0 angstrom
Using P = 7265.27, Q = 7298.80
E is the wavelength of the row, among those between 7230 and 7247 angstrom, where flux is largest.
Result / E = 7235.22 angstrom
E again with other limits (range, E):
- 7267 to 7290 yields 7282.02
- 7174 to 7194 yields 7185.41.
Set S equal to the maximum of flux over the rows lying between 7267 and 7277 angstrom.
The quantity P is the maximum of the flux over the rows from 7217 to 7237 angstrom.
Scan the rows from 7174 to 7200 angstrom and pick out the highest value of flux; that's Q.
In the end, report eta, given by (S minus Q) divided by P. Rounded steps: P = 0.8374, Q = 0.8119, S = 0.8094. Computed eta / 0.00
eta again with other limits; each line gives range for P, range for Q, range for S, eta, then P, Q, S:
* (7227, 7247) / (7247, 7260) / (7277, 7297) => -0.02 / 0.8341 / 0.8412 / 0.8209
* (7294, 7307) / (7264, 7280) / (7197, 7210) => -0.22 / 0.8339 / 0.8768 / 0.6941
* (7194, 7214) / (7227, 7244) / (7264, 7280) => 0.05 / 0.811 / 0.8341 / 0.8768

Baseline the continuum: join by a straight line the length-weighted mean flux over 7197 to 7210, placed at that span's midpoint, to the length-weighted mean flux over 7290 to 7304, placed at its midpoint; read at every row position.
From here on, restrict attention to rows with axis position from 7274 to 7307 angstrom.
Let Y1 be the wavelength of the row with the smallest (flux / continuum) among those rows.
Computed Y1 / 7292.08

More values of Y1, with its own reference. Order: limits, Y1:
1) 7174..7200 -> 7188.72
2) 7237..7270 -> 7251.90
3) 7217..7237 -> 7228.56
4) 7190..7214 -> 7201.98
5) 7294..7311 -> 7298.80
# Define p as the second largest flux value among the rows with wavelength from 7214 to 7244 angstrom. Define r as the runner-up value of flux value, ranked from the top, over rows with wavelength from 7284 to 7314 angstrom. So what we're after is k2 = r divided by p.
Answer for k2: 0.99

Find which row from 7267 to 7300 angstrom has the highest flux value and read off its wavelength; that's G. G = 7295.44 angstrom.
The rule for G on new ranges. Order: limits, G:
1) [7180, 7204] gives 7185.41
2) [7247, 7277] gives 7265.27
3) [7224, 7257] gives 7225.23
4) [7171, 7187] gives 7185.41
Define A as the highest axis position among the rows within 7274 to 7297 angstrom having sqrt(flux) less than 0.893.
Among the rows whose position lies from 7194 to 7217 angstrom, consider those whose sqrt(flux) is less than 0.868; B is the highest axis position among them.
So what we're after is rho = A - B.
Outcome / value 76.8 angstrom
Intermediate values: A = 7292.08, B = 7215.25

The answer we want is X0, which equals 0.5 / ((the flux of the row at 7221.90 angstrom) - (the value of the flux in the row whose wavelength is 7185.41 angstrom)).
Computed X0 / -19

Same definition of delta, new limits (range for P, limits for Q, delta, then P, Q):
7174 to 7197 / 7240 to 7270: 7223.7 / 7185.41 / 7261.92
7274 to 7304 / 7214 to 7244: 7268.7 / 7295.44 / 7241.88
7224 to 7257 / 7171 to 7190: 7207.0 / 7225.23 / 7188.72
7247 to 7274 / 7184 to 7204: 7233.6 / 7265.27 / 7201.98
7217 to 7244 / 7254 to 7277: 7250.3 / 7225.23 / 7275.31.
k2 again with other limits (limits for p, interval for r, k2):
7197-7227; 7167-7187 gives 1.00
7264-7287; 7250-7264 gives 0.95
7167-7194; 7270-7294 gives 1.02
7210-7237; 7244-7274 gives 1.01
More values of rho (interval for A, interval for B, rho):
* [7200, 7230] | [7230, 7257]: -23.3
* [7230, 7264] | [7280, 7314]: -30.2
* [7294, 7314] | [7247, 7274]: 40.2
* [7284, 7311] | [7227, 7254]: 50.3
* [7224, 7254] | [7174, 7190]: 63.2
